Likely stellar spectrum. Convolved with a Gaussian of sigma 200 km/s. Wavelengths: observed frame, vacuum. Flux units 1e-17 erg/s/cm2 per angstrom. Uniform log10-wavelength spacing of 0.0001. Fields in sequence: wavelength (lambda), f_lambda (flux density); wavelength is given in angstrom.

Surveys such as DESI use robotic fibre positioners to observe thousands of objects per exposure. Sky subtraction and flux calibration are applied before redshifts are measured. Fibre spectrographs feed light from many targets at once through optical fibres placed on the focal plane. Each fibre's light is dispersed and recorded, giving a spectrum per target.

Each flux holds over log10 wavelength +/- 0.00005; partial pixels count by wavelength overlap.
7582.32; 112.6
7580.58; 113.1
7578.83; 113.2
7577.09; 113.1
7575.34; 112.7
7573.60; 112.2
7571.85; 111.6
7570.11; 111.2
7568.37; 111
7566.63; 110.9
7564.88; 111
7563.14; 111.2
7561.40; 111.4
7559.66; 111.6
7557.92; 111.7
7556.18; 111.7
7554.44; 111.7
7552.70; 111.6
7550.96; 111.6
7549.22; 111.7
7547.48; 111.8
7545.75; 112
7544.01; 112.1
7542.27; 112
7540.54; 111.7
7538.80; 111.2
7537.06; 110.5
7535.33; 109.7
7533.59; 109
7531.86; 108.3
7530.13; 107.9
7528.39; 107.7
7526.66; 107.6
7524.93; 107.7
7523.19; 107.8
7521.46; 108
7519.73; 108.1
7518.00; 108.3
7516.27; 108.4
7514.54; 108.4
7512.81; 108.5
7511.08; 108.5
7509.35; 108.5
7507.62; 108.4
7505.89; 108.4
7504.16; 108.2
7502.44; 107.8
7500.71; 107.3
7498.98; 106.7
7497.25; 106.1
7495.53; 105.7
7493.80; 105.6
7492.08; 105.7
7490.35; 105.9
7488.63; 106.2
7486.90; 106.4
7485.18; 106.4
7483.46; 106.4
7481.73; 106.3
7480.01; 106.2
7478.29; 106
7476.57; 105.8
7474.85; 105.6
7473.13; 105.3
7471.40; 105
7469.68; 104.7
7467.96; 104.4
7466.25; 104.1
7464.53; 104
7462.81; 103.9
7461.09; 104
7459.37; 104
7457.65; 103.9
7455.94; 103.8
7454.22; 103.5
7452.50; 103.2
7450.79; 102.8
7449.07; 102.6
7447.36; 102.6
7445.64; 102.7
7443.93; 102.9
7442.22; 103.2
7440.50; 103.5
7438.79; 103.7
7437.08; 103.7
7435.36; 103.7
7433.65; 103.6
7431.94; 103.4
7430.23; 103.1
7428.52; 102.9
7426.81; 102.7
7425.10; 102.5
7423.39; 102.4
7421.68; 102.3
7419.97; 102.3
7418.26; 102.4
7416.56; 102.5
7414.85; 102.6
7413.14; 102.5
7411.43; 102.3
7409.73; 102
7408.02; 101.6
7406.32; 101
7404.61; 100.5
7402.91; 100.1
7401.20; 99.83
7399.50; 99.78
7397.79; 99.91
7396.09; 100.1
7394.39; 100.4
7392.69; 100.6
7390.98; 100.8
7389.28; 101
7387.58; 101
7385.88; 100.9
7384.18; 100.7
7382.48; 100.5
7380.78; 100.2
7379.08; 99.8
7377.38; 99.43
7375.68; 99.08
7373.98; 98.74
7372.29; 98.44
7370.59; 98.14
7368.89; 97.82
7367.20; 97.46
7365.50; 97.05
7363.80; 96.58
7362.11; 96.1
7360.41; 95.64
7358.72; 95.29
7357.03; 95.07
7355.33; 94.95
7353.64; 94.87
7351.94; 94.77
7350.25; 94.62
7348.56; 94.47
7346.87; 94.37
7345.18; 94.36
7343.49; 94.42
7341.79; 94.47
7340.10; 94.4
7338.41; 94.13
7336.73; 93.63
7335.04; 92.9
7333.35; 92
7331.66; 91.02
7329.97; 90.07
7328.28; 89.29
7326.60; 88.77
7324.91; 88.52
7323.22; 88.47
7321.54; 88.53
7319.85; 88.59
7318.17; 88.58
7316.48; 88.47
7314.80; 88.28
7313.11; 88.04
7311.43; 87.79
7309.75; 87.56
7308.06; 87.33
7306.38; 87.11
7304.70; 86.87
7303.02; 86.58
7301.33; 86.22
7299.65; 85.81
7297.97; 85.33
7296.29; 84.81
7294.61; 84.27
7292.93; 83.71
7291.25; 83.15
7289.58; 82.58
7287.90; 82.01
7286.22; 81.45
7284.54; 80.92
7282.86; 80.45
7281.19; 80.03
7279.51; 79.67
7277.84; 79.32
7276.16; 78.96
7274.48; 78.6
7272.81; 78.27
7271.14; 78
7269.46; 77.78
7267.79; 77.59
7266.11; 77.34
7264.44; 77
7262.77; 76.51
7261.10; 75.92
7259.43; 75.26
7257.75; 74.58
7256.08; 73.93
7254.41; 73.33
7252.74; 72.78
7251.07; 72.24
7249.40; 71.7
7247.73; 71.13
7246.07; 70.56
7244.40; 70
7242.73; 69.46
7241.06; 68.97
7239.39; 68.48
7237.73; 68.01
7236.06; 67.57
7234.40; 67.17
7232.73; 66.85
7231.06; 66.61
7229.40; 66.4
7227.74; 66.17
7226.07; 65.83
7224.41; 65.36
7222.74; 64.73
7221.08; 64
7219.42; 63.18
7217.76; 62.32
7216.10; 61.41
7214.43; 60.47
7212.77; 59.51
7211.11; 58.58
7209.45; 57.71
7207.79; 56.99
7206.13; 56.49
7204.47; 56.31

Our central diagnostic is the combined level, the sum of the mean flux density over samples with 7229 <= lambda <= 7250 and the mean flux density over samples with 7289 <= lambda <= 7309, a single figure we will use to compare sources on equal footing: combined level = 154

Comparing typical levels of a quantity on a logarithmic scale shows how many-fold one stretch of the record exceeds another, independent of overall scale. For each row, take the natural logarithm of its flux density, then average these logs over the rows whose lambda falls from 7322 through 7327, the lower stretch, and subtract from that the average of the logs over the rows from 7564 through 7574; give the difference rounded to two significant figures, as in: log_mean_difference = -0.23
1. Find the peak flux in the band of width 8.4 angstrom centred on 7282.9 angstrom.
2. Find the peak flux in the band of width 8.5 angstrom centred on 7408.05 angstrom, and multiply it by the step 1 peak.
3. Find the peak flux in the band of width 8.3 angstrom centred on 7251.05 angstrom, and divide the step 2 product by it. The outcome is 114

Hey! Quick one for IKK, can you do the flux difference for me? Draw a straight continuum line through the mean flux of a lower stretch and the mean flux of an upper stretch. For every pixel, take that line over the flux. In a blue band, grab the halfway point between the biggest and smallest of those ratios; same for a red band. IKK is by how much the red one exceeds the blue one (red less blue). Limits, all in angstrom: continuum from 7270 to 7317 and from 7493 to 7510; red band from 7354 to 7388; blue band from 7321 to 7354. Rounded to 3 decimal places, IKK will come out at -0.019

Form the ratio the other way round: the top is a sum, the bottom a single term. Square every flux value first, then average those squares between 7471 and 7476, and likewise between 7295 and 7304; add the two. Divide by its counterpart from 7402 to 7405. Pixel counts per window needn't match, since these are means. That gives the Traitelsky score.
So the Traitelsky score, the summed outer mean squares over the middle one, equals 1.83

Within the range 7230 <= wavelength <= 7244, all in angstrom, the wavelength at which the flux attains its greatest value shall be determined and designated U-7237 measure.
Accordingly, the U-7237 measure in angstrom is 7242.73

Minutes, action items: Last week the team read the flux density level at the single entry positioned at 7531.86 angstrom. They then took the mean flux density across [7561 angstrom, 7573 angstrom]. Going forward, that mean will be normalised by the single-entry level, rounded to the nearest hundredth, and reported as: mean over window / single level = 1.03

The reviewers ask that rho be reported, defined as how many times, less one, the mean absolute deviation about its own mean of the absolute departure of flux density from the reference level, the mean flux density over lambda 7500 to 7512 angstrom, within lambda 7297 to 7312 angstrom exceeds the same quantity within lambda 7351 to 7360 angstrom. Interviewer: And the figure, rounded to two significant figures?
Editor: 3.4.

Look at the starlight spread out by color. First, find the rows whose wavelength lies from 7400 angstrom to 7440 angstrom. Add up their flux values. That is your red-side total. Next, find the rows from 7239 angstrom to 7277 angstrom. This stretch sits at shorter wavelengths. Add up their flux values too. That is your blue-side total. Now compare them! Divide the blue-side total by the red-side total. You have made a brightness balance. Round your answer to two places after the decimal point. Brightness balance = 0.73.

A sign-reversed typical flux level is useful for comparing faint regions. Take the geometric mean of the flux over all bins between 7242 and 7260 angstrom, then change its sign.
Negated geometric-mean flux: -72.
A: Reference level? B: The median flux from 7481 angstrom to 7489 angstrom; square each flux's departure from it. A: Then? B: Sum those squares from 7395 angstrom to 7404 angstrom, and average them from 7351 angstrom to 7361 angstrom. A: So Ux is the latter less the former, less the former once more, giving -289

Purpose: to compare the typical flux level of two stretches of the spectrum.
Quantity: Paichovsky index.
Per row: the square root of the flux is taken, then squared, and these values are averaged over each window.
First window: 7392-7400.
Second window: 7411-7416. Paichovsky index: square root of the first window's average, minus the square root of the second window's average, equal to -0.11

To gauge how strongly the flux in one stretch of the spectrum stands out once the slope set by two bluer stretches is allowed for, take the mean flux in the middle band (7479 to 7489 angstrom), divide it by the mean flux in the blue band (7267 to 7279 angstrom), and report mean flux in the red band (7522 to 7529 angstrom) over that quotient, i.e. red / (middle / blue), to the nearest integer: 79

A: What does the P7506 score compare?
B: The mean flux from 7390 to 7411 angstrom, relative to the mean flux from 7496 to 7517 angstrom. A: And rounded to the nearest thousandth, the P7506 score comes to 0.932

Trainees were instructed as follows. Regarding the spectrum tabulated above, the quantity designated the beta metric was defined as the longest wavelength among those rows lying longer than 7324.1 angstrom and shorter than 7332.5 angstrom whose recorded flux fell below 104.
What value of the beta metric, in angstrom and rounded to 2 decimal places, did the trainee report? 7331.66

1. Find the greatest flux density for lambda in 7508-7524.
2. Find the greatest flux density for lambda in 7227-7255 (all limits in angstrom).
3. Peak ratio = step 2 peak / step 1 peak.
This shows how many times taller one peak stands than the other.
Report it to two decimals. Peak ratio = 0.68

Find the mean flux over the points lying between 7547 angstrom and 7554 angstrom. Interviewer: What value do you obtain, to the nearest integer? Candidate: 112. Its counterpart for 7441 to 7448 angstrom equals 103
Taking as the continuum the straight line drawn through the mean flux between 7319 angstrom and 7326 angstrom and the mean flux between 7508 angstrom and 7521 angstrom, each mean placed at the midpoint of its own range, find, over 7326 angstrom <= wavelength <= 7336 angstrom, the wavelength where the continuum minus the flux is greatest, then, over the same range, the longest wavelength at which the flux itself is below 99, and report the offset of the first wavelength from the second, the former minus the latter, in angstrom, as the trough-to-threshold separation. -8.4 angstrom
